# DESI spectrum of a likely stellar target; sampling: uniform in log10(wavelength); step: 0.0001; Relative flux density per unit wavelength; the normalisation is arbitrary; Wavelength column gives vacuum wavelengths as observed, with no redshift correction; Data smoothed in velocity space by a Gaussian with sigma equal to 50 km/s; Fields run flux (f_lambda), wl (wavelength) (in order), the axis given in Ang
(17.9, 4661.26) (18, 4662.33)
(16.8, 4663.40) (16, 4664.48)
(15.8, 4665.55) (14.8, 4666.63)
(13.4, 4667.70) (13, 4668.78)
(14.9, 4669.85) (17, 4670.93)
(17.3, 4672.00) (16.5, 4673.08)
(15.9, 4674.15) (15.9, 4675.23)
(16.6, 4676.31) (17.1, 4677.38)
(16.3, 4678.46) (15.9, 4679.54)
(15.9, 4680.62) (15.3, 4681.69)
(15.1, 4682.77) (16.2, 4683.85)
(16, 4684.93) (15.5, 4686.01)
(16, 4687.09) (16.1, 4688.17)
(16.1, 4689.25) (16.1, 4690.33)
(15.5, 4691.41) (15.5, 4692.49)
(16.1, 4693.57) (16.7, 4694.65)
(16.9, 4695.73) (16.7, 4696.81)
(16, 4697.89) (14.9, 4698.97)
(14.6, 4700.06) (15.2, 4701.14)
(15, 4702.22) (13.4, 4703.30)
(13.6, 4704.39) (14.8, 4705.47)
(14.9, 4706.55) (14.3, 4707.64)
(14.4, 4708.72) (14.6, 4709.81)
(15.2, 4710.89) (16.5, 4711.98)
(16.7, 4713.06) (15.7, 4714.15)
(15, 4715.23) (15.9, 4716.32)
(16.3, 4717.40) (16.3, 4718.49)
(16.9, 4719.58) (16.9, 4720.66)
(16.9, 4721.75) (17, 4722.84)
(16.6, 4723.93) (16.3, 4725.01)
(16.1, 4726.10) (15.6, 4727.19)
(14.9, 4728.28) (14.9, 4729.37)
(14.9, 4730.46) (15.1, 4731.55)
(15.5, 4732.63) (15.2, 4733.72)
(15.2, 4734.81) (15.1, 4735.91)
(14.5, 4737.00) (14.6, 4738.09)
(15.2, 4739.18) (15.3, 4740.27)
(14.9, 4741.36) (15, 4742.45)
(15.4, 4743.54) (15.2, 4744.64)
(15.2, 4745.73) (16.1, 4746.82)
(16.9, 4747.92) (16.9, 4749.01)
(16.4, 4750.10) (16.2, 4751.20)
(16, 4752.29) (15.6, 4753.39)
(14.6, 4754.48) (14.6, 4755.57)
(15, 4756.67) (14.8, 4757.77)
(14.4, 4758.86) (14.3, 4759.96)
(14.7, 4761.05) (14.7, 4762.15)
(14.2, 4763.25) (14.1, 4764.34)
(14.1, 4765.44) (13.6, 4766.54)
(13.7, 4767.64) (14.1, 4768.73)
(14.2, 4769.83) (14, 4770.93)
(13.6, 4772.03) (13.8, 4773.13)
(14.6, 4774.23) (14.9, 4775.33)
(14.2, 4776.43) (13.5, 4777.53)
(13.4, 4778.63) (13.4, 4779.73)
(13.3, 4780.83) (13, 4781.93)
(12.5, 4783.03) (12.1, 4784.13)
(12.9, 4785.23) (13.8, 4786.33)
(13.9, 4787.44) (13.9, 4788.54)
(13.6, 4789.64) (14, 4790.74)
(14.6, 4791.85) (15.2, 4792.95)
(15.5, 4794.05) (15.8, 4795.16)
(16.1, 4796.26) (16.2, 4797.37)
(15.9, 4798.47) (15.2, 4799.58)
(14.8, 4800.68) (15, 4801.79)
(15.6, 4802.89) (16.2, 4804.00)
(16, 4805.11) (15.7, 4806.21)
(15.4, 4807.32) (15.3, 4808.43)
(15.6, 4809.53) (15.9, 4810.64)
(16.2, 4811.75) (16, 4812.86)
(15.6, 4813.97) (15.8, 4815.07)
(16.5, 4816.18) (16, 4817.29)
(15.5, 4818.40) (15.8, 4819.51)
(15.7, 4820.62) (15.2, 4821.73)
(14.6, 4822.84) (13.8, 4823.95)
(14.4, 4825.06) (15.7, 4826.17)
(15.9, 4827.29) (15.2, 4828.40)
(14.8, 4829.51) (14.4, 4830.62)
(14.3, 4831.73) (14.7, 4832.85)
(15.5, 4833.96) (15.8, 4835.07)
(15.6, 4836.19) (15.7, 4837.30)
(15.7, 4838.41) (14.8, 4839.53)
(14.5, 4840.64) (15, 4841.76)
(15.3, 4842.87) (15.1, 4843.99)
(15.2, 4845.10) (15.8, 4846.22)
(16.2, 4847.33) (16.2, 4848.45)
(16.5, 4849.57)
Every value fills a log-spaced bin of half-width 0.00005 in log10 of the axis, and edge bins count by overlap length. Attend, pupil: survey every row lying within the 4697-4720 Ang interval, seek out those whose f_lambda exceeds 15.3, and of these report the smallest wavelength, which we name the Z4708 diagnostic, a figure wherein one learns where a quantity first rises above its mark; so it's 4697.89 Ang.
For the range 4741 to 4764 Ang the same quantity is 4743.54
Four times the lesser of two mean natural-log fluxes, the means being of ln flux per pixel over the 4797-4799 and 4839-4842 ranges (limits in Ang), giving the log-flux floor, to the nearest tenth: 10.8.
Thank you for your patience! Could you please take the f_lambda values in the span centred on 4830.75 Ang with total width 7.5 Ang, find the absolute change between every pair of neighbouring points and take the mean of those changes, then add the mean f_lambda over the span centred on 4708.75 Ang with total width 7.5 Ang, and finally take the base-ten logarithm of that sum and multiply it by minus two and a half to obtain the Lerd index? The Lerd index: -2.97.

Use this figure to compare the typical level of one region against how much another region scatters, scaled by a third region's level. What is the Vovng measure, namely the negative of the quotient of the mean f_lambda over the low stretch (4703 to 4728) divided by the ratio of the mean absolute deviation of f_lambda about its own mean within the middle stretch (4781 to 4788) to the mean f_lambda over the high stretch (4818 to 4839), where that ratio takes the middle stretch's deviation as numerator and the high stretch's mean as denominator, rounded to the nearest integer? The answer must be -436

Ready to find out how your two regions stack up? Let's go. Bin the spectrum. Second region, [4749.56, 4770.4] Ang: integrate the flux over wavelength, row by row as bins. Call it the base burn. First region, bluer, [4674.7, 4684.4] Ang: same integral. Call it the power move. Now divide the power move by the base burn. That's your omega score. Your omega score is 1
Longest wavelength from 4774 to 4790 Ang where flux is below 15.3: 4789.64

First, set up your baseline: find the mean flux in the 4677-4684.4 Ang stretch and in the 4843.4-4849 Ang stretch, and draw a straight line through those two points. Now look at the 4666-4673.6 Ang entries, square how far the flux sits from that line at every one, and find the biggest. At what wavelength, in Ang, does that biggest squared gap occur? 4668.78 Ang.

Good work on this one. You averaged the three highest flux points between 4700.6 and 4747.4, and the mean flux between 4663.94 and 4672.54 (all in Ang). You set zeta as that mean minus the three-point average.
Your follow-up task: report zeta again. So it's -1.7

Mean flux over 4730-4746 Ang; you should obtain 15.1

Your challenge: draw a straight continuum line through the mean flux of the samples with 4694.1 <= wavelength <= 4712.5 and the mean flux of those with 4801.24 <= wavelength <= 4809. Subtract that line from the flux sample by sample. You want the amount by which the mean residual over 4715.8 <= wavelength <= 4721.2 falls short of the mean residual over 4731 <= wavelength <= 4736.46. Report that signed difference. -1.3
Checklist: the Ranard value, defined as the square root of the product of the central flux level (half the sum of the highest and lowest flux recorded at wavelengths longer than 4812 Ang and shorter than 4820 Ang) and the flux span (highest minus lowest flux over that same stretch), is 4.0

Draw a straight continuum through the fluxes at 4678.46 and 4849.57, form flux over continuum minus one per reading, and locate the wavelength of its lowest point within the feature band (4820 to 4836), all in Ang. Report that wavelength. 4823.95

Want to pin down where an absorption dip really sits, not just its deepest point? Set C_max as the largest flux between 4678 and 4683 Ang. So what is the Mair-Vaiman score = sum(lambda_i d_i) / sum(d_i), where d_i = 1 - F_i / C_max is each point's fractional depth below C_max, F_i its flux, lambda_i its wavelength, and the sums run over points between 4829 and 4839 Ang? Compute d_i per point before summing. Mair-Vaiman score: 4832.7 Ang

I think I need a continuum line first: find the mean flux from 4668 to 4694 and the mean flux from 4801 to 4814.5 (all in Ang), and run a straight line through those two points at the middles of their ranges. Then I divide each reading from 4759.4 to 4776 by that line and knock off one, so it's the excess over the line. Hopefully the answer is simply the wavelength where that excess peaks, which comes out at 4775.33 Ang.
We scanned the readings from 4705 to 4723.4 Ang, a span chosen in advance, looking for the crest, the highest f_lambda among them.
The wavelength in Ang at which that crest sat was 4722.84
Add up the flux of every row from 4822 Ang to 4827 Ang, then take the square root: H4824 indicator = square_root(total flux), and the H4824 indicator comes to 7.6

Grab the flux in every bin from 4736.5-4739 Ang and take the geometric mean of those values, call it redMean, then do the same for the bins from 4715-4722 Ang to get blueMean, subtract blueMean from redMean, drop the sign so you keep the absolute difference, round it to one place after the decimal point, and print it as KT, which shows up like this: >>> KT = 1.8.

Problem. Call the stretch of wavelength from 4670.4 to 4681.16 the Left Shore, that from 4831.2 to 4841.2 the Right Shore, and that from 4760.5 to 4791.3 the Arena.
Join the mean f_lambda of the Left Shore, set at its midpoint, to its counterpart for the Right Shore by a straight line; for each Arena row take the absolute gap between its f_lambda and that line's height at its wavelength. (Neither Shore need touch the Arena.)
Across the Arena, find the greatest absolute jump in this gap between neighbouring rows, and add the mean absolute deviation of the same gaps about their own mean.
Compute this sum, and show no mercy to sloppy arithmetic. 1.4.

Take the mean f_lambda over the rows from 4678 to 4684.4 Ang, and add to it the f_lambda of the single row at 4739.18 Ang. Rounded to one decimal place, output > 31.0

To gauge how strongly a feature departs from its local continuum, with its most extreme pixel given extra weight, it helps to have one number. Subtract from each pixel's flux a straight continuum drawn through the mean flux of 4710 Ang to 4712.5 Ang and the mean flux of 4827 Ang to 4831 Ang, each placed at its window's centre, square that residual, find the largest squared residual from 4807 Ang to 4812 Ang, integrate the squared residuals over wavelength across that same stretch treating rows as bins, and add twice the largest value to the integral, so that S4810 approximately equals 4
